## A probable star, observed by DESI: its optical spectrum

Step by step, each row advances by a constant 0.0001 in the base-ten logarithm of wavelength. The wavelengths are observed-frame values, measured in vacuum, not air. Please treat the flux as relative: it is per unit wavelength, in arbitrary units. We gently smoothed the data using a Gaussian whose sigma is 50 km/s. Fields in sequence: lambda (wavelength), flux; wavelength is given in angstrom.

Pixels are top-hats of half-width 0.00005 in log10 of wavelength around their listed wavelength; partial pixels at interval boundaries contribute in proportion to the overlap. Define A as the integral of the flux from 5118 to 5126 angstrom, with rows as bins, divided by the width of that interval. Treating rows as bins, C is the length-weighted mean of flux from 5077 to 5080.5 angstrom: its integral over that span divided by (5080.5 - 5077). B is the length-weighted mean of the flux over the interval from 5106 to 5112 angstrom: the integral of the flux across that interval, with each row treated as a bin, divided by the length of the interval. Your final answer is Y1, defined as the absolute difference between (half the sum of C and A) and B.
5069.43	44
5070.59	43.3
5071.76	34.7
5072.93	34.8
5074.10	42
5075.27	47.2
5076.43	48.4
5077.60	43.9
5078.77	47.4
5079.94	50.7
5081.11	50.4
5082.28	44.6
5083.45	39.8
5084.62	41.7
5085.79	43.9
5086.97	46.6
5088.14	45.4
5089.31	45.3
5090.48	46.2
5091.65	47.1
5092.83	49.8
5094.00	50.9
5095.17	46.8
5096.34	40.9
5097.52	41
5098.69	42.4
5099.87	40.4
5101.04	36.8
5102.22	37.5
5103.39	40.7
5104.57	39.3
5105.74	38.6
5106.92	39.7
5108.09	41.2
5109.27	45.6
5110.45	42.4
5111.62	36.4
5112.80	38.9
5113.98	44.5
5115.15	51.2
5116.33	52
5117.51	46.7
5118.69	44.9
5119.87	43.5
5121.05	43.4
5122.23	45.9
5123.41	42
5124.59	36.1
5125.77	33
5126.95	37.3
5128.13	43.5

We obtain 3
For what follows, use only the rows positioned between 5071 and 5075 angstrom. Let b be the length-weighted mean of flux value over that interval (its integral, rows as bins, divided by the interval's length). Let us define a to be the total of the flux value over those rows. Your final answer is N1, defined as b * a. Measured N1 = 4254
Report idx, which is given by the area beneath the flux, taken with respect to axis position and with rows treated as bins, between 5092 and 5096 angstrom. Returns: 194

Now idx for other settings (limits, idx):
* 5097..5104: 278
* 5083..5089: 262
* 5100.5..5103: 94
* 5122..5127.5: 211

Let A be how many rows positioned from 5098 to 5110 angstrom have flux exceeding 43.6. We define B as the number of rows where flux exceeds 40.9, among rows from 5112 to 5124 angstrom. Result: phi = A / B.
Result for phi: 0.1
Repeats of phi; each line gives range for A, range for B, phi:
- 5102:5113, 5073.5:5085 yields 0.1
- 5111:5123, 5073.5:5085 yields 0.7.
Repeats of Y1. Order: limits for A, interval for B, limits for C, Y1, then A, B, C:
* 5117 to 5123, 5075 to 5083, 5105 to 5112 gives 5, 44.7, 47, 41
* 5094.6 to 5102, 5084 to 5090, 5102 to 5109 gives 4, 41.1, 45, 40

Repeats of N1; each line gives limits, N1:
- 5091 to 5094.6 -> 7273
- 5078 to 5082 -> 7255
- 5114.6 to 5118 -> 7494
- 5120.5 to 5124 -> 5745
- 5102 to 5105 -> 4626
